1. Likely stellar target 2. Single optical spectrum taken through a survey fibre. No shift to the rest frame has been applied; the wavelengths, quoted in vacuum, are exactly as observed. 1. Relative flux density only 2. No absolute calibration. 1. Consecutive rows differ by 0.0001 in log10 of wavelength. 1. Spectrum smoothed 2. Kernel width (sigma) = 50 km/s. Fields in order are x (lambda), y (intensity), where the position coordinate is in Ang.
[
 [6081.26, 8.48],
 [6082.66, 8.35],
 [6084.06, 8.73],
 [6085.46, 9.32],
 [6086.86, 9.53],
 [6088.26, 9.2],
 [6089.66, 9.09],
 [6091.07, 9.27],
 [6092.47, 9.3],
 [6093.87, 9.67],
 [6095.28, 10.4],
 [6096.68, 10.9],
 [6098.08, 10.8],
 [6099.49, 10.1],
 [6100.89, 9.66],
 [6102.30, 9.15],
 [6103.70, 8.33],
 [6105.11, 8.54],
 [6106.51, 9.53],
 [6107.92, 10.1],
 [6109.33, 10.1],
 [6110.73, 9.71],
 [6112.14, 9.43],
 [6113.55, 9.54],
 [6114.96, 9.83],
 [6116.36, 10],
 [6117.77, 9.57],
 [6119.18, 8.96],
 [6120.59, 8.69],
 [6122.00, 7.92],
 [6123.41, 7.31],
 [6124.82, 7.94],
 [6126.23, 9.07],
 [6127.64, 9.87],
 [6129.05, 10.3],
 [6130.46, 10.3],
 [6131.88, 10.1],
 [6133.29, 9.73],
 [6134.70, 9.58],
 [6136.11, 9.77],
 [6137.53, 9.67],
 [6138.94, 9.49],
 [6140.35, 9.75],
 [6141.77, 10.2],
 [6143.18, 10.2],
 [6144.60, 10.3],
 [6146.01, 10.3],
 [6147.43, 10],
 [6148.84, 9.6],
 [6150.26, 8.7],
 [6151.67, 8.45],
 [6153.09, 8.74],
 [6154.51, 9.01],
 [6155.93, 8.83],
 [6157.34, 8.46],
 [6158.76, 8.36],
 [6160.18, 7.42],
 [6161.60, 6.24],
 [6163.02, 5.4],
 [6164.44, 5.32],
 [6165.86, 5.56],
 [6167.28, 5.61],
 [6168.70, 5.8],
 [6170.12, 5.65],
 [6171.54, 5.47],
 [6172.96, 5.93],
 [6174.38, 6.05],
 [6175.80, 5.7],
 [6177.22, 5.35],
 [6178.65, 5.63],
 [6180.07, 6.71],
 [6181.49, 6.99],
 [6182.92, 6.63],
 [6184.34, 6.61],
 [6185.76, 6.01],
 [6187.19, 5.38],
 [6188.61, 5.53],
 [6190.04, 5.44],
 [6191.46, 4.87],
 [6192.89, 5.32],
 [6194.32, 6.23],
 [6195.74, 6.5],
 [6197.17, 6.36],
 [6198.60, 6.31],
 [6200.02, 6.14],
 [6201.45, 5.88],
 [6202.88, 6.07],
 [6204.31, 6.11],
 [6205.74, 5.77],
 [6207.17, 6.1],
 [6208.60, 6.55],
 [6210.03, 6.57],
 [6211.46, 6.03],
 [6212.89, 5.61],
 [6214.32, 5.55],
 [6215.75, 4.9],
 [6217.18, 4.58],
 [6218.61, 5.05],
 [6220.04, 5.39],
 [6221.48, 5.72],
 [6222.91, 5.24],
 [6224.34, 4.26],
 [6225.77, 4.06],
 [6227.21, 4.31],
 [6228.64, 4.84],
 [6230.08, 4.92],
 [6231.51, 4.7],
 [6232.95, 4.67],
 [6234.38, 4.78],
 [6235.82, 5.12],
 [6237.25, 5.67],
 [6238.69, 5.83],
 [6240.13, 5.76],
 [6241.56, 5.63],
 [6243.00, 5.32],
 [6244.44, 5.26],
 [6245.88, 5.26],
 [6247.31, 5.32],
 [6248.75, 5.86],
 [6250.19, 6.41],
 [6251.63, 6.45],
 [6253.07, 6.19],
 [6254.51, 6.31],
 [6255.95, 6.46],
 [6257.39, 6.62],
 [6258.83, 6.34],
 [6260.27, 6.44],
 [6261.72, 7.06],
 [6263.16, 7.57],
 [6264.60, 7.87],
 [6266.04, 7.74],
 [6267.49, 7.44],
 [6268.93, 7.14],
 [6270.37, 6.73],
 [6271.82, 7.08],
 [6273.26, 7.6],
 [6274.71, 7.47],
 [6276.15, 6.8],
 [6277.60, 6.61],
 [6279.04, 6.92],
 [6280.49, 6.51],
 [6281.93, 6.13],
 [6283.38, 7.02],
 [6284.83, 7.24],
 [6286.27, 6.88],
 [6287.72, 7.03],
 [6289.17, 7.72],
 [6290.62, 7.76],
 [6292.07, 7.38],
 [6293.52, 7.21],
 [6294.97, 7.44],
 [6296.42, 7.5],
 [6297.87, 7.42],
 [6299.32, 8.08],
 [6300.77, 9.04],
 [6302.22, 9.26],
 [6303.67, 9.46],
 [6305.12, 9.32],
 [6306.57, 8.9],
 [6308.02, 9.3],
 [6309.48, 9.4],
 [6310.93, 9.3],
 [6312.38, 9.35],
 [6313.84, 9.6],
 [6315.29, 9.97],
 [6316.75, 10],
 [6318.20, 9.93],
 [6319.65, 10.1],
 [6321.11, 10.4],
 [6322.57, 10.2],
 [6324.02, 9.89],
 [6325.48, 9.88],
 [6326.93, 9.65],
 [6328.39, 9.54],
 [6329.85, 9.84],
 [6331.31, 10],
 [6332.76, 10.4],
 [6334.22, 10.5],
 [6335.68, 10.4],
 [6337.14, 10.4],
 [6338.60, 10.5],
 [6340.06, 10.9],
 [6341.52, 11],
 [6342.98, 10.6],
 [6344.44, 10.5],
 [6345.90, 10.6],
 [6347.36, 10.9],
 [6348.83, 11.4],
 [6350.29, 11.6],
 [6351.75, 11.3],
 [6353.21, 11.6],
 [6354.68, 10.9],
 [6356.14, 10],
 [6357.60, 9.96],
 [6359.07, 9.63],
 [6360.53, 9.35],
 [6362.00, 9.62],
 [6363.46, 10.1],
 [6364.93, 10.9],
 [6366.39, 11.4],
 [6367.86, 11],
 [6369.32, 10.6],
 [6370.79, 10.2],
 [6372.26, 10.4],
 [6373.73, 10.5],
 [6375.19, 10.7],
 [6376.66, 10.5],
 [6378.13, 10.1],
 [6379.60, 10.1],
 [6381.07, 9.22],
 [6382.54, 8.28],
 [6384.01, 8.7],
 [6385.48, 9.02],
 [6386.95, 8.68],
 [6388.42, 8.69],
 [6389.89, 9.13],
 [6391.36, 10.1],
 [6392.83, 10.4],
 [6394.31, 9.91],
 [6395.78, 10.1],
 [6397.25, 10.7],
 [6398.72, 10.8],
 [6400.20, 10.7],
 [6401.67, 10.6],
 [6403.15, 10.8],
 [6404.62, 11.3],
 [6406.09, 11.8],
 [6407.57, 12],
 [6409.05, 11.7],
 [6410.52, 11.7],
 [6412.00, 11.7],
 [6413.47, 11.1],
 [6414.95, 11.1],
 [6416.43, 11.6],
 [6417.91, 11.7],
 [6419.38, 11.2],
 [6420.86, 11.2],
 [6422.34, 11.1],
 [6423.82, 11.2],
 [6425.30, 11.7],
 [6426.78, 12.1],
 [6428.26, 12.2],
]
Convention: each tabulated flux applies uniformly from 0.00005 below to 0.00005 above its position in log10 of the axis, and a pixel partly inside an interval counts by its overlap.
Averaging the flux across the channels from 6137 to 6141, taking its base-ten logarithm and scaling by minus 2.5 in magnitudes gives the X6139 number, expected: -2.46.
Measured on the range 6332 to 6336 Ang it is -2.55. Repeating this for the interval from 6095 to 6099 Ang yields -2.57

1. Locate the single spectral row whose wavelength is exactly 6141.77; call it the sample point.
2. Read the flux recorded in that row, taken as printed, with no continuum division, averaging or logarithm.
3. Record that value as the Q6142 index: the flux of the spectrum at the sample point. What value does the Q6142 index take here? 10.2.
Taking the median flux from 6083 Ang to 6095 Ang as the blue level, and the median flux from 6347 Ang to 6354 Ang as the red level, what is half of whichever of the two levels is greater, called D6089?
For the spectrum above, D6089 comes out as 5.7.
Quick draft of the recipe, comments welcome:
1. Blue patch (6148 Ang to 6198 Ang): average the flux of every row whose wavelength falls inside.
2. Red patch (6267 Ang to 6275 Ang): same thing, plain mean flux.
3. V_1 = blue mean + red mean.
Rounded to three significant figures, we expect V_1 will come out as 13.8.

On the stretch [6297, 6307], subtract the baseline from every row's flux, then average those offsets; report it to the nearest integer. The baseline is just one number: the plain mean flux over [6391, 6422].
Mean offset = -2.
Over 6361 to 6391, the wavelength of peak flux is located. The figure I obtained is 6366.39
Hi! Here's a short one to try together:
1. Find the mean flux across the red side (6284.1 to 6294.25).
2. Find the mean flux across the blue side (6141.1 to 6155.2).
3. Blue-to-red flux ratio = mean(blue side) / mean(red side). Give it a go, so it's 1.3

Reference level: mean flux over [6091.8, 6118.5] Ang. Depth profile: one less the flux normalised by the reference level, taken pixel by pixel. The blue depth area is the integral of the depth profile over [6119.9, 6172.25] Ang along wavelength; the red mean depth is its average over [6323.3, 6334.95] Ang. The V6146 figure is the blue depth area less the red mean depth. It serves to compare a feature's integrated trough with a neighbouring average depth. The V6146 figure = 6.8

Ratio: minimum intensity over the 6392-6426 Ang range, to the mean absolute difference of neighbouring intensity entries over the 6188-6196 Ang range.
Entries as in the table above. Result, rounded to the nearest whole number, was 22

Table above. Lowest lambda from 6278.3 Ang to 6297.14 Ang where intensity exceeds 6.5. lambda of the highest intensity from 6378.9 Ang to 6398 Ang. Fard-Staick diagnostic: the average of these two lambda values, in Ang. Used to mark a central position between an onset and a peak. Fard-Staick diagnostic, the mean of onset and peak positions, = 6338.1 Ang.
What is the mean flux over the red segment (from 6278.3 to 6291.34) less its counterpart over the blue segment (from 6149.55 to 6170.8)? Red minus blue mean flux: 0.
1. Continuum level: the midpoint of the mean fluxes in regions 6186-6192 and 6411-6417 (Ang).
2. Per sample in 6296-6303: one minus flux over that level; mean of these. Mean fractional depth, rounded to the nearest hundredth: 0.01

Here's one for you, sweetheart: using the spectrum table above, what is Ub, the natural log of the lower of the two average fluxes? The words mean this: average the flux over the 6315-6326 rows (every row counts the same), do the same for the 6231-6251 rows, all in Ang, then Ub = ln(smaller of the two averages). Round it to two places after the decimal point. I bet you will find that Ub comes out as 1.69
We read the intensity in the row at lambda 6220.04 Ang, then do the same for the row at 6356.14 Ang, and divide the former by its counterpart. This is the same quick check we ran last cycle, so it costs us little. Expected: 0.54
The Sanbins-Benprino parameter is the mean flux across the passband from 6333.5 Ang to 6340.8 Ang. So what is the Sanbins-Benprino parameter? 10.5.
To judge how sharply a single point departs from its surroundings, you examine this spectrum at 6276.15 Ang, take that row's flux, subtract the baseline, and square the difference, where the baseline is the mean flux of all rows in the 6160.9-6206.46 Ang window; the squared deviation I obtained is 1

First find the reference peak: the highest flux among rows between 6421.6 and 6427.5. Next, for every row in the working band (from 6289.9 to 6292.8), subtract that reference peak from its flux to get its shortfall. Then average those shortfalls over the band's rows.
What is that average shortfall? -4.5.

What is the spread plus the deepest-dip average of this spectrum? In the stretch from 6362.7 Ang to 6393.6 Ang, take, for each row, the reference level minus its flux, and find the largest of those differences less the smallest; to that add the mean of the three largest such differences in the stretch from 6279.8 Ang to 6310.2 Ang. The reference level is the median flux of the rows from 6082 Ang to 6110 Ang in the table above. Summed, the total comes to 6.0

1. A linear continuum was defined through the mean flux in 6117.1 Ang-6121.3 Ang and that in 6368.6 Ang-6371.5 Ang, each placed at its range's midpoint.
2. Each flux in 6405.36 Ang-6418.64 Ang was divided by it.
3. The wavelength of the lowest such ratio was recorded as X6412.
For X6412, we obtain 6414.95 Ang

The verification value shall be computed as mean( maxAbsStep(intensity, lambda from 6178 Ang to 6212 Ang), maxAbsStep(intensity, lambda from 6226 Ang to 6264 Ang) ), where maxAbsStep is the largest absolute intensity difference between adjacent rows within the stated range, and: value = 0.85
